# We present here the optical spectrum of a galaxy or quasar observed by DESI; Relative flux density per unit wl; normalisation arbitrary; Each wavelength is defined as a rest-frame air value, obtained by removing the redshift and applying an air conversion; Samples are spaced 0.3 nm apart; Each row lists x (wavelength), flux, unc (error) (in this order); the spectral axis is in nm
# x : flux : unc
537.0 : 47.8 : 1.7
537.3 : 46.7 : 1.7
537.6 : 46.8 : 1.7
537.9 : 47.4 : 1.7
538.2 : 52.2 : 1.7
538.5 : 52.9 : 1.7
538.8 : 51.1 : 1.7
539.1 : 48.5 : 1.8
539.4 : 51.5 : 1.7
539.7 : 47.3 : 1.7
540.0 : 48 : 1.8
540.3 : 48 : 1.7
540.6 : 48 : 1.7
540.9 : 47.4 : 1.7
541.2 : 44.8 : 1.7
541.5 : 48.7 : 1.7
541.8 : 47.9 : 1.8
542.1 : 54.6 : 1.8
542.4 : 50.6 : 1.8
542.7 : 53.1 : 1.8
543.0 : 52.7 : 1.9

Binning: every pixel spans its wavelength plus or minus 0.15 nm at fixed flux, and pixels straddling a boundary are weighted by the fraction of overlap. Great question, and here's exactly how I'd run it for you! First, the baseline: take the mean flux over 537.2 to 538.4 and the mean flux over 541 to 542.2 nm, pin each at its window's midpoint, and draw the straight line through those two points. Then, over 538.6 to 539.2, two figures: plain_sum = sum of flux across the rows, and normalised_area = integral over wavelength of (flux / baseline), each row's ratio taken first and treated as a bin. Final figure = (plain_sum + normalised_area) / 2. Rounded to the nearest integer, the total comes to 50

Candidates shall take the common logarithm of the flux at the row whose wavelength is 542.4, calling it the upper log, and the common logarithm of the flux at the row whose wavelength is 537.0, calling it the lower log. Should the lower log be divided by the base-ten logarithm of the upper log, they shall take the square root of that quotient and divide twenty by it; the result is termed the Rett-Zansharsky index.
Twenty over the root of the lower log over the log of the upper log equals 7.43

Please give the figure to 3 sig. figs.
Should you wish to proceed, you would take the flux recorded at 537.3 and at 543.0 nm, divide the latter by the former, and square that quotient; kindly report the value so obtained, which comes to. 1.27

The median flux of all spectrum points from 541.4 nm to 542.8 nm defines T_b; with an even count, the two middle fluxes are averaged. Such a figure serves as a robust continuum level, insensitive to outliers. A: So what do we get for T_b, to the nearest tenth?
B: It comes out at 50.6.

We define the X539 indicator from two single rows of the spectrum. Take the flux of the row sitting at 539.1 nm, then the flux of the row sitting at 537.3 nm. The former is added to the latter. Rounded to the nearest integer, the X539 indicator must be 95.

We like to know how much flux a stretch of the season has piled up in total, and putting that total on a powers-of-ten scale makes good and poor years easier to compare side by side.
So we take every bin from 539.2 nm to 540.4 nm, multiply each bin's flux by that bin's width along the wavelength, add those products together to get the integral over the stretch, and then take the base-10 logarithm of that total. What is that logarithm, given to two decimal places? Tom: 1.77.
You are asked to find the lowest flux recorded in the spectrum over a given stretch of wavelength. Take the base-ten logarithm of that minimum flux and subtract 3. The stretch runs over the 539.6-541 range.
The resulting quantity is -1.33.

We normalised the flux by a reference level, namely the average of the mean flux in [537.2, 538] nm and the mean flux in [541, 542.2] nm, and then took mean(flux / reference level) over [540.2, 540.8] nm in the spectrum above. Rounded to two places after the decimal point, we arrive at 1.00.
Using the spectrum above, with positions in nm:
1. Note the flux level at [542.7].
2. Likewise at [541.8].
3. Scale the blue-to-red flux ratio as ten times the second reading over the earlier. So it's 9.0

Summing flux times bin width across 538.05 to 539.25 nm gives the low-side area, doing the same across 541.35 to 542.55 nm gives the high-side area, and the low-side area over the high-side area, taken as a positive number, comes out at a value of 1.01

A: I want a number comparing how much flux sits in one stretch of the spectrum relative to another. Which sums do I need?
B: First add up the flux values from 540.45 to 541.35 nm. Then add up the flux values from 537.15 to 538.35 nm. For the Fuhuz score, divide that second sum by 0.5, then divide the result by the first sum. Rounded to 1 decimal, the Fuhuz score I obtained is 2.8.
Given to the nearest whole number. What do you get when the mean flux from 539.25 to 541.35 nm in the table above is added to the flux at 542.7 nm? 101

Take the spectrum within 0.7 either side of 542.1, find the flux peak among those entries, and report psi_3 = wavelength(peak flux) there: 542.1 nm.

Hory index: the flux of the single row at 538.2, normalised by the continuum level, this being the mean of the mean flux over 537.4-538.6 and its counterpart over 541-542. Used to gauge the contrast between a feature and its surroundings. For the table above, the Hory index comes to 1.08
